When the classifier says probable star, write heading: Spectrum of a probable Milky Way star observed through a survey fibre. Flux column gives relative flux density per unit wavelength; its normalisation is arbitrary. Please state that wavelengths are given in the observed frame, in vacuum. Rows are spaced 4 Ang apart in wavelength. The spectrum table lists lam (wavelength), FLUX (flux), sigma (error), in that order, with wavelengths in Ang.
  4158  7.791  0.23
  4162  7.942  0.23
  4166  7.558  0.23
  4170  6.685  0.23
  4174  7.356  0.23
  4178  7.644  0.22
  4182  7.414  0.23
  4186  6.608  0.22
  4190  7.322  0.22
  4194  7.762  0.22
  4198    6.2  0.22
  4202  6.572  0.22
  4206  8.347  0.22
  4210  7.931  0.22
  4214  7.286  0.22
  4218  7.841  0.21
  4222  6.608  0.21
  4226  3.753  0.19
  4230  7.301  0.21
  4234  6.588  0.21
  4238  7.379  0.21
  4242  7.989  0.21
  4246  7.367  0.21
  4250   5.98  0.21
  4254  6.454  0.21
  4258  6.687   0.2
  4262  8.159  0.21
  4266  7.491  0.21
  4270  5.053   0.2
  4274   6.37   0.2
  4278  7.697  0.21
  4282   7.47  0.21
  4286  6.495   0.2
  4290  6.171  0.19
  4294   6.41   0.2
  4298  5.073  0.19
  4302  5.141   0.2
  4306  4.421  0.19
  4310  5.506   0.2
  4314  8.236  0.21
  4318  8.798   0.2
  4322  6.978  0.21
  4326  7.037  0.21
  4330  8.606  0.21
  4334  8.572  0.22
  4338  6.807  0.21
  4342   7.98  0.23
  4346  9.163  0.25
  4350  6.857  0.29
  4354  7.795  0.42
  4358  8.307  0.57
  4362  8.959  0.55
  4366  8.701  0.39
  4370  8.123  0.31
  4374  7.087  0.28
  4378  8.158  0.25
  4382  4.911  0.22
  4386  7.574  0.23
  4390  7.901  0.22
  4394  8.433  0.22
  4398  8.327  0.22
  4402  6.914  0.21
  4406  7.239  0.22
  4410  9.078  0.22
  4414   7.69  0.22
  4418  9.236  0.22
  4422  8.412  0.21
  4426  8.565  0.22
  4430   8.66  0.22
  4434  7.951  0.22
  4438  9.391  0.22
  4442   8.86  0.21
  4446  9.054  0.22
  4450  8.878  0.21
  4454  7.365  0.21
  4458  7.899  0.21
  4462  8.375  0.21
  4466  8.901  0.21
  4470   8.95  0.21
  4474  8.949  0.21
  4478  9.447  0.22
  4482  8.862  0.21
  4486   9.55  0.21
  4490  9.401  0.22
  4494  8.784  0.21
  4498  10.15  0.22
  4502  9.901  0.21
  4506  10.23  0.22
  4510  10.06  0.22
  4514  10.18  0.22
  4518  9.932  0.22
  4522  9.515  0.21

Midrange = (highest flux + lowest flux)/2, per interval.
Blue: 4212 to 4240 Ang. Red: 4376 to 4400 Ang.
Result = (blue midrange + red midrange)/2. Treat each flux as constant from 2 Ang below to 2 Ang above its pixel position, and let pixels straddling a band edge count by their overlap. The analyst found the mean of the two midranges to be 6.2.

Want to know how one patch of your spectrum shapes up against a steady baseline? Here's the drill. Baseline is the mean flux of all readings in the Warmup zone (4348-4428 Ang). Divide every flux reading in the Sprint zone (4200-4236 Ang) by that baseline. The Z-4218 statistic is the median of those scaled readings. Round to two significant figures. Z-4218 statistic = 0.92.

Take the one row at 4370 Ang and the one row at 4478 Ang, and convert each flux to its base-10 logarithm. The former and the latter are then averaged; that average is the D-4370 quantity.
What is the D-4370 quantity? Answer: 0.94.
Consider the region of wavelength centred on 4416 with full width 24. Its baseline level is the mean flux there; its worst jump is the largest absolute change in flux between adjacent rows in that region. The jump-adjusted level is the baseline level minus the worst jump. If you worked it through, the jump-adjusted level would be 6.5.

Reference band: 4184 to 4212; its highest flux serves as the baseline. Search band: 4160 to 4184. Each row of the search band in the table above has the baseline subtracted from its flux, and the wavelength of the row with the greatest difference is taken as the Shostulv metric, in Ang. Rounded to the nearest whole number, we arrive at 4162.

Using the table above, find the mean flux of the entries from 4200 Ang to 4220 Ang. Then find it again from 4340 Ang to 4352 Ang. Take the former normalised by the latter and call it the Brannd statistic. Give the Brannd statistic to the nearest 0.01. 0.95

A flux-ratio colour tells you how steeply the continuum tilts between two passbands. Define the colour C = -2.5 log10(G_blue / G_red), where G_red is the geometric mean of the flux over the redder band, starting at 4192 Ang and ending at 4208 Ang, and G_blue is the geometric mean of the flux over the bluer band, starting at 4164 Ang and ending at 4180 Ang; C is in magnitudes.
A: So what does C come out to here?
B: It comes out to -0.02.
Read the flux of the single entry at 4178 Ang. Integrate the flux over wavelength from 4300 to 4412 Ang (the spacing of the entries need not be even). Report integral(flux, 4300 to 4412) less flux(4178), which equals 839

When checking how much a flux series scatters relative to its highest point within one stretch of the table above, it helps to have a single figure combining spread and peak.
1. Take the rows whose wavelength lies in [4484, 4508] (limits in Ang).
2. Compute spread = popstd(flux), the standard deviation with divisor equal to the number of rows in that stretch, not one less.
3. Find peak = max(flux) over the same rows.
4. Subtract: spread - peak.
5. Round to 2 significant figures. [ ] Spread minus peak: -9.7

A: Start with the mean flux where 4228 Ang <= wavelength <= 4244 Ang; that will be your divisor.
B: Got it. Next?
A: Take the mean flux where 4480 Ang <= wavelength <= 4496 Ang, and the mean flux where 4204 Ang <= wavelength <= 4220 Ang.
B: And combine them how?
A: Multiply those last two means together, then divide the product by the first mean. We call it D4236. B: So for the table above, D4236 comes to 10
